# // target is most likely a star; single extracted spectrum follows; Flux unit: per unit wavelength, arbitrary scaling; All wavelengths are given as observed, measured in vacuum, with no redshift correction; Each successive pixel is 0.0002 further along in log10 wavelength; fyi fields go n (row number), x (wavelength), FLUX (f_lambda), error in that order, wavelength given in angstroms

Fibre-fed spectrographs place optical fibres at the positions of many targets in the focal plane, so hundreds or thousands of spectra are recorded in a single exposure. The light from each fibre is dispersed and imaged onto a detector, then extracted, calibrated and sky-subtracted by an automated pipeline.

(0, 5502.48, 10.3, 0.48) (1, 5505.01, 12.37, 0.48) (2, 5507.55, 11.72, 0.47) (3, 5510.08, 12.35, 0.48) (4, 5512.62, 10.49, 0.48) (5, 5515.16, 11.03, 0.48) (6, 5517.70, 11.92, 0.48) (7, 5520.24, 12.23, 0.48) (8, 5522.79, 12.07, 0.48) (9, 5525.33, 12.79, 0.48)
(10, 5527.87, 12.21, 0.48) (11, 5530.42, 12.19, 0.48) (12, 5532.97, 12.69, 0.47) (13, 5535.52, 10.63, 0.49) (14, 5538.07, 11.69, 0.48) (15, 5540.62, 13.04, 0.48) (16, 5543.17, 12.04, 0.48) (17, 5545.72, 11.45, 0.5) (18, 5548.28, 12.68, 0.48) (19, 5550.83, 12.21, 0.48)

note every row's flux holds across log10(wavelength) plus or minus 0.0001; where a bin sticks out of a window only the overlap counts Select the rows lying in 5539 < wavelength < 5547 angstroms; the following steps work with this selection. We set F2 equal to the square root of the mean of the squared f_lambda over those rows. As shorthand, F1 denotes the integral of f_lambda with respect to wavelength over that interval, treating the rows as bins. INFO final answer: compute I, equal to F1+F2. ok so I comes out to 109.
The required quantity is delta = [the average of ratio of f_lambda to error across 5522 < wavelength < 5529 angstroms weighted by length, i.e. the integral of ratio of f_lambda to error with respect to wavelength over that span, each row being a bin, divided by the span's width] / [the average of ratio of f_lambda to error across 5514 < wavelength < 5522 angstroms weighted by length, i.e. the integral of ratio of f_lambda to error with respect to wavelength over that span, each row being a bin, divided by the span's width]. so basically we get 1.05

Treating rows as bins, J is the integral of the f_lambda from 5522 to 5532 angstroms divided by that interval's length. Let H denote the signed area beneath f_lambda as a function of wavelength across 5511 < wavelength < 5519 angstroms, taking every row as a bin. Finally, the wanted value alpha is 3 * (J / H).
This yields 0.41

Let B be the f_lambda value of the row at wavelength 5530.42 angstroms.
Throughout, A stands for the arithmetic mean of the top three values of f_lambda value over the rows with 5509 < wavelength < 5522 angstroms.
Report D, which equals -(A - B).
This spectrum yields 0.0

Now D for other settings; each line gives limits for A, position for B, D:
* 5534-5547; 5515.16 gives -1.2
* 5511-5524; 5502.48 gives -1.8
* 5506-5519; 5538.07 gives -0.3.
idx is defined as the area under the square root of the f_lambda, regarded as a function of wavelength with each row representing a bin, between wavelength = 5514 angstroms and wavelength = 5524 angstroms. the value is 34.4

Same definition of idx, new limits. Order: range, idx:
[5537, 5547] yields 34.7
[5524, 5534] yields 35.3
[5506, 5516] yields 33.8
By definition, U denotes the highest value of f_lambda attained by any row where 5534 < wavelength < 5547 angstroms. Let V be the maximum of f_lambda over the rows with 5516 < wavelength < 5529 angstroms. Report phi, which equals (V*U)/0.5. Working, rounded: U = 13.04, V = 12.79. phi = 334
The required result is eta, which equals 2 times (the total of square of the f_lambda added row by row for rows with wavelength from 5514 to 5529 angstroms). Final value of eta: 1743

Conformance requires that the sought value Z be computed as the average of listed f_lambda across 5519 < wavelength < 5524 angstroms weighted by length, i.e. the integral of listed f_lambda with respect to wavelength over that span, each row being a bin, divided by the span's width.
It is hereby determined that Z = 12.1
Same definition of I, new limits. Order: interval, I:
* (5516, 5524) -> 108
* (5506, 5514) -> 104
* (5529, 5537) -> 106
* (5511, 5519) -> 101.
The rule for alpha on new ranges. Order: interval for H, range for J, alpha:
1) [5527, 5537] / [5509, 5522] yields 0.29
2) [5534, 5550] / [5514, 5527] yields 0.19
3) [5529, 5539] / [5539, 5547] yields 0.31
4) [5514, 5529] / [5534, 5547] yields 0.20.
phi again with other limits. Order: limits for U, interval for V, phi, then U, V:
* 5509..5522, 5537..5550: 322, 12.35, 13.04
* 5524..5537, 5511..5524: 313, 12.79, 12.23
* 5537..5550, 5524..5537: 334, 13.04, 12.79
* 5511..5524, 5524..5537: 313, 12.23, 12.79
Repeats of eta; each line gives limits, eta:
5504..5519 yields 1633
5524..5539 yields 1744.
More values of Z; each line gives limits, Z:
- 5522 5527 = 12.5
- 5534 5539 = 11.2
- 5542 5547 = 11.7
